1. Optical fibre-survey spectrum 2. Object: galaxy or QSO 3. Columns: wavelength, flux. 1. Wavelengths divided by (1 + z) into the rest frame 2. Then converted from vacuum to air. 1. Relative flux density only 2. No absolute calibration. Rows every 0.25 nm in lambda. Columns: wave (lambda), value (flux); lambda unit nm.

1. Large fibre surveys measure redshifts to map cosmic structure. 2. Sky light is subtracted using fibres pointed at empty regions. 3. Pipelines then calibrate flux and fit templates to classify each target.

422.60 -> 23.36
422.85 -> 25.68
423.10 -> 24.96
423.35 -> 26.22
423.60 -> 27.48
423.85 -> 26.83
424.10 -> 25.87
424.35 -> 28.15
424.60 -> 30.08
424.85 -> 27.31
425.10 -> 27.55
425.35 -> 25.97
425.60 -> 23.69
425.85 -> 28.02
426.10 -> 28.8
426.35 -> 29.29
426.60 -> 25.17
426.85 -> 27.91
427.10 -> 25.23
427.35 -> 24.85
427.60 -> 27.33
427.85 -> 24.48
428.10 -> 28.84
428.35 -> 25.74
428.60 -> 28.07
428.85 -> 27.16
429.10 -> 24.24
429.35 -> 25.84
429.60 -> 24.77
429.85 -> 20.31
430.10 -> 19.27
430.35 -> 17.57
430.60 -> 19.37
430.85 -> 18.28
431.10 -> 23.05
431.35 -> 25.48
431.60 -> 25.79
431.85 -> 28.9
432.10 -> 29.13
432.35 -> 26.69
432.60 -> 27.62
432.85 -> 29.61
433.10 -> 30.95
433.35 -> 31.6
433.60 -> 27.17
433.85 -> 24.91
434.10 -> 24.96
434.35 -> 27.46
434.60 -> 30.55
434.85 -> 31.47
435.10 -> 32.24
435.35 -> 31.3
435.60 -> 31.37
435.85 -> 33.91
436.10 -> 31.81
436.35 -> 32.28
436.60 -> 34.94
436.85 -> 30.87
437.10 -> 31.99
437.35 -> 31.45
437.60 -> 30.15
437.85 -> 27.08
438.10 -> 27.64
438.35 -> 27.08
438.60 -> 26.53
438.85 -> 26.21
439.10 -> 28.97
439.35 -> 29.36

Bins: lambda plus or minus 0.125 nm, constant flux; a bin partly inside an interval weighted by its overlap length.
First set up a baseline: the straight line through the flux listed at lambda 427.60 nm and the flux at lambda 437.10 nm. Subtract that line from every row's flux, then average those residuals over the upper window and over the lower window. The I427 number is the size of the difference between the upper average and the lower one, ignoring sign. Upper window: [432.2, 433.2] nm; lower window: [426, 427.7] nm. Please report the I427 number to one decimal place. 1.1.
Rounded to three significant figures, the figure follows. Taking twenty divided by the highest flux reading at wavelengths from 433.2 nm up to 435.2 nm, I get 0.620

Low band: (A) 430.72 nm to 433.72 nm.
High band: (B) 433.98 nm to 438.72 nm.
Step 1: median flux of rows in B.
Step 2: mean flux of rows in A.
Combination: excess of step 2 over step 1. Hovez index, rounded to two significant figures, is -4.3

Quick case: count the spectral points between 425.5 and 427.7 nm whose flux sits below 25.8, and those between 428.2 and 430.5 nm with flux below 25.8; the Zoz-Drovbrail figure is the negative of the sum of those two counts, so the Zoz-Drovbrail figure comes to -10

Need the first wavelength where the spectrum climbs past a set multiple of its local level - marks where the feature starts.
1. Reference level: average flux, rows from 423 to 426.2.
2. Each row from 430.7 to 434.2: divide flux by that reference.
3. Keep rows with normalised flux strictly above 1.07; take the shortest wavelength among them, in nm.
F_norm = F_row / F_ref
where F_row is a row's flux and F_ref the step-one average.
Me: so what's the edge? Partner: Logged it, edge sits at 431.85 nm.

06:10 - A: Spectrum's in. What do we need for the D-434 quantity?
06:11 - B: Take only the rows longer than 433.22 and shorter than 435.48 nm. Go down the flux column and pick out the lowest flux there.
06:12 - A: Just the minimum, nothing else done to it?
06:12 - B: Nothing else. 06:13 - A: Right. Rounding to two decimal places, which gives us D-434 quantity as 24.91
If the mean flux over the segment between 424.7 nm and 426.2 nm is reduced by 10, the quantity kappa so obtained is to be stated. 16.9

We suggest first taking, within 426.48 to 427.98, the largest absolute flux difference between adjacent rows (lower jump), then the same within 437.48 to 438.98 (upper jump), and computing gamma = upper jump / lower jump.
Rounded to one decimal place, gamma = 1.1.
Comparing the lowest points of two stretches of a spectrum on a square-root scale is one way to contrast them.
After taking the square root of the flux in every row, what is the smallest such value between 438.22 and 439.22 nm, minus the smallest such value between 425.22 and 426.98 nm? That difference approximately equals 0.3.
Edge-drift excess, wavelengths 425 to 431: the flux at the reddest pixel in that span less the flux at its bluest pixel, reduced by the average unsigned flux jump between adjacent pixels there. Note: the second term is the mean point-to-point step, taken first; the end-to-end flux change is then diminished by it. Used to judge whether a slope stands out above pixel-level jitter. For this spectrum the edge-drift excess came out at -11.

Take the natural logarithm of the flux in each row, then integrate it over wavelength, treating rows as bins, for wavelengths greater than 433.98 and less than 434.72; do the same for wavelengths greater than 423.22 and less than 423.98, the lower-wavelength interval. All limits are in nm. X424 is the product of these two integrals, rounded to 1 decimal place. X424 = 6.1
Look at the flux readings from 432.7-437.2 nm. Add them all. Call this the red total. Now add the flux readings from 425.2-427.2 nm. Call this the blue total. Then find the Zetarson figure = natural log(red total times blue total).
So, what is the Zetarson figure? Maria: 11.7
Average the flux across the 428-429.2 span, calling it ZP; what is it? 26.8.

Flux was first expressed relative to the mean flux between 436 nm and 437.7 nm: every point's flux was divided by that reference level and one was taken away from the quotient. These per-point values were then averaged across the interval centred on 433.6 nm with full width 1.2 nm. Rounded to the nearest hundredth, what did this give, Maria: -0.13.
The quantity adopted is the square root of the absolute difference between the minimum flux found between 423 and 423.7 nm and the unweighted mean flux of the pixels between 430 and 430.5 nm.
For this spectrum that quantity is 2.6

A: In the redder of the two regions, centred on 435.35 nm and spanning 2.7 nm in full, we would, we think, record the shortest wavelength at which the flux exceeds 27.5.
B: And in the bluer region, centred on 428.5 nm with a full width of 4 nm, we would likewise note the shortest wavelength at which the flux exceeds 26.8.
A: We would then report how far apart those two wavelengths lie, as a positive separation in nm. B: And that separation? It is 7.75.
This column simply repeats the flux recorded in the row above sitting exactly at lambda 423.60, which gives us 27.48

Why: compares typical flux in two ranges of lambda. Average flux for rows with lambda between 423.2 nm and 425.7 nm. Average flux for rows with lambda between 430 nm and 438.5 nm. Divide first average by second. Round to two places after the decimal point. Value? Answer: 0.96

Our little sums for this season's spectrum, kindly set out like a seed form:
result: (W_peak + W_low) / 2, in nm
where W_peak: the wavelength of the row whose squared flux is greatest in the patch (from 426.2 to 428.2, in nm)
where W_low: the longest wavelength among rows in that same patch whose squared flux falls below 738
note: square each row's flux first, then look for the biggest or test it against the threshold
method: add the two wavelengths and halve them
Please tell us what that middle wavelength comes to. 427.10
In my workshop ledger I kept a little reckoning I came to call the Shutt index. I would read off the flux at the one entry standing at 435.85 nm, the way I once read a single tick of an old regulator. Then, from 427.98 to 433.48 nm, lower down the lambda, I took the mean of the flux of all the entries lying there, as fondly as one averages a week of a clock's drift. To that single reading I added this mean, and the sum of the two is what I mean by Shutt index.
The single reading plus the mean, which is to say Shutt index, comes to 59.3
